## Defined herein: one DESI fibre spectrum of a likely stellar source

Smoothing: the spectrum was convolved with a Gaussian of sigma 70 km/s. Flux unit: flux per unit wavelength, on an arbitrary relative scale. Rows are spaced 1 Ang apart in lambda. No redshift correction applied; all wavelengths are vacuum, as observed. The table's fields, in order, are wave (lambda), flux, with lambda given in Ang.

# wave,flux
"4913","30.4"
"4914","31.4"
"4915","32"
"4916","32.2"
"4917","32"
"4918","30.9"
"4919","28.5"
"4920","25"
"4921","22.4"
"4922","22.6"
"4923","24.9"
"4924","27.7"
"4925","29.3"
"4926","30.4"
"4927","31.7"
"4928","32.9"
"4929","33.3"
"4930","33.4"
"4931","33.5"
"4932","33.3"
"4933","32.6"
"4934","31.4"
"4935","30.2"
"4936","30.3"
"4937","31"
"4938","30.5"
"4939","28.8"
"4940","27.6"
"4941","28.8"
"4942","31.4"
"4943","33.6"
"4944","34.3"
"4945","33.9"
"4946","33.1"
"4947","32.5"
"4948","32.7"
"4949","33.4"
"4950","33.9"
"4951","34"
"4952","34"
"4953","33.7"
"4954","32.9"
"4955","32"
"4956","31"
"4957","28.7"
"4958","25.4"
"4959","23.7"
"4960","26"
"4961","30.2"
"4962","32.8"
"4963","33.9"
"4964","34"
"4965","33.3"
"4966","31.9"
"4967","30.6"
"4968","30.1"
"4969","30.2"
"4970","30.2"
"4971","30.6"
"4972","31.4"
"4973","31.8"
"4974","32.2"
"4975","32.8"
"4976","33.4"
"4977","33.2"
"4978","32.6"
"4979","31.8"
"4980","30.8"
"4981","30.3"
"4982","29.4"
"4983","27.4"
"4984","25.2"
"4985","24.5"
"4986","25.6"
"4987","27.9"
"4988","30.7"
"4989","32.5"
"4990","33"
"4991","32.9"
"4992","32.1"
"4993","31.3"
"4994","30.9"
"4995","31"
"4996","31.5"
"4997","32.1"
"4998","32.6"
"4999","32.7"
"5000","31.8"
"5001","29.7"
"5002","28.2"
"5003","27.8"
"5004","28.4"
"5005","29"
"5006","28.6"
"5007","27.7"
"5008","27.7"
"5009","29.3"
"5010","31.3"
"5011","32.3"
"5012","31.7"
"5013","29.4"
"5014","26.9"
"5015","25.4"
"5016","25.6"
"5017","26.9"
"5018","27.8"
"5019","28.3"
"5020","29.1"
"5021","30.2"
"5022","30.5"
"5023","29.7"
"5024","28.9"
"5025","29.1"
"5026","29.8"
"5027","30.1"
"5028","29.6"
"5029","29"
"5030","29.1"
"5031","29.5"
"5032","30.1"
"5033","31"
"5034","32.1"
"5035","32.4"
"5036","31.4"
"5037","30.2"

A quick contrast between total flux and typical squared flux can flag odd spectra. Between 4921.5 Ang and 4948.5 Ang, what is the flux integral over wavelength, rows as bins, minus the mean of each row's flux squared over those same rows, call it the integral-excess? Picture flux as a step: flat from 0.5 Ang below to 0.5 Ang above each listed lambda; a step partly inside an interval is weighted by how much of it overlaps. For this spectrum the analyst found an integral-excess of -130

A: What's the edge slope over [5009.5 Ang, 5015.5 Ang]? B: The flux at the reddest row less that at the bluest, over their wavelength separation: -1.2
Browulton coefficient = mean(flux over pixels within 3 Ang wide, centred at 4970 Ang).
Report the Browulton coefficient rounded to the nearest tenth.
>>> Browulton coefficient 30.3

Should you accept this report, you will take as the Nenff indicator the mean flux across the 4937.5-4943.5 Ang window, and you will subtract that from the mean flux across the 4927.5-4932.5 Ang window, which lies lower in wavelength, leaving 3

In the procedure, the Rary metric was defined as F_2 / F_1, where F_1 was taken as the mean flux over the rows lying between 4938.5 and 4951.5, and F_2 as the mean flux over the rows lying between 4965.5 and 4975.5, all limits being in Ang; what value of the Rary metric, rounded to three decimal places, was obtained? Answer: 0.970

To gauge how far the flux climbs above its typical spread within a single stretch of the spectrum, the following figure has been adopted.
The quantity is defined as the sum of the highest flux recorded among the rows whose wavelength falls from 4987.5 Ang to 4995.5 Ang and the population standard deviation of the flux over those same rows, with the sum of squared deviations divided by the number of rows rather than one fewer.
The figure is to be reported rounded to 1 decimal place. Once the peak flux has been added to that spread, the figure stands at 33.9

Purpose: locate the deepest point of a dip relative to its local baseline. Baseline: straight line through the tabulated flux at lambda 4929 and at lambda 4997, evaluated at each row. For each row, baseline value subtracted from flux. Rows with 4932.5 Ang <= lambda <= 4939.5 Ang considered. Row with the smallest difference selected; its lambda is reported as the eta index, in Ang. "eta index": 4939 Ang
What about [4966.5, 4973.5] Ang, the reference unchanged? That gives 4968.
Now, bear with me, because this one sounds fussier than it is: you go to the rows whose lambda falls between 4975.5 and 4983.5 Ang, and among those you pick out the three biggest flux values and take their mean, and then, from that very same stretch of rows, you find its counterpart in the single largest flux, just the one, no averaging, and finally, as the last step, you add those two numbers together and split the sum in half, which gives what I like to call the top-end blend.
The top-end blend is 33.2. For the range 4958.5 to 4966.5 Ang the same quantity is 33.9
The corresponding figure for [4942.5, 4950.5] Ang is 34.2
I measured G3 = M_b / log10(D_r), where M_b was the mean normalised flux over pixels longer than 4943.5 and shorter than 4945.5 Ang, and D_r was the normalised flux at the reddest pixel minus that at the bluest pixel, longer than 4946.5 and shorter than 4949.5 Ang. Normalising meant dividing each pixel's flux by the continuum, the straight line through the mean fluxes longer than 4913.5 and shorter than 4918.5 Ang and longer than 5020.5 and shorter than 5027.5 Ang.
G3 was -0.72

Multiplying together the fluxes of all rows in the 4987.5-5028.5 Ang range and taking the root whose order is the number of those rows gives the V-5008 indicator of 29.8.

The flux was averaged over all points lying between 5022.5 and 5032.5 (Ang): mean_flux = 29.5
